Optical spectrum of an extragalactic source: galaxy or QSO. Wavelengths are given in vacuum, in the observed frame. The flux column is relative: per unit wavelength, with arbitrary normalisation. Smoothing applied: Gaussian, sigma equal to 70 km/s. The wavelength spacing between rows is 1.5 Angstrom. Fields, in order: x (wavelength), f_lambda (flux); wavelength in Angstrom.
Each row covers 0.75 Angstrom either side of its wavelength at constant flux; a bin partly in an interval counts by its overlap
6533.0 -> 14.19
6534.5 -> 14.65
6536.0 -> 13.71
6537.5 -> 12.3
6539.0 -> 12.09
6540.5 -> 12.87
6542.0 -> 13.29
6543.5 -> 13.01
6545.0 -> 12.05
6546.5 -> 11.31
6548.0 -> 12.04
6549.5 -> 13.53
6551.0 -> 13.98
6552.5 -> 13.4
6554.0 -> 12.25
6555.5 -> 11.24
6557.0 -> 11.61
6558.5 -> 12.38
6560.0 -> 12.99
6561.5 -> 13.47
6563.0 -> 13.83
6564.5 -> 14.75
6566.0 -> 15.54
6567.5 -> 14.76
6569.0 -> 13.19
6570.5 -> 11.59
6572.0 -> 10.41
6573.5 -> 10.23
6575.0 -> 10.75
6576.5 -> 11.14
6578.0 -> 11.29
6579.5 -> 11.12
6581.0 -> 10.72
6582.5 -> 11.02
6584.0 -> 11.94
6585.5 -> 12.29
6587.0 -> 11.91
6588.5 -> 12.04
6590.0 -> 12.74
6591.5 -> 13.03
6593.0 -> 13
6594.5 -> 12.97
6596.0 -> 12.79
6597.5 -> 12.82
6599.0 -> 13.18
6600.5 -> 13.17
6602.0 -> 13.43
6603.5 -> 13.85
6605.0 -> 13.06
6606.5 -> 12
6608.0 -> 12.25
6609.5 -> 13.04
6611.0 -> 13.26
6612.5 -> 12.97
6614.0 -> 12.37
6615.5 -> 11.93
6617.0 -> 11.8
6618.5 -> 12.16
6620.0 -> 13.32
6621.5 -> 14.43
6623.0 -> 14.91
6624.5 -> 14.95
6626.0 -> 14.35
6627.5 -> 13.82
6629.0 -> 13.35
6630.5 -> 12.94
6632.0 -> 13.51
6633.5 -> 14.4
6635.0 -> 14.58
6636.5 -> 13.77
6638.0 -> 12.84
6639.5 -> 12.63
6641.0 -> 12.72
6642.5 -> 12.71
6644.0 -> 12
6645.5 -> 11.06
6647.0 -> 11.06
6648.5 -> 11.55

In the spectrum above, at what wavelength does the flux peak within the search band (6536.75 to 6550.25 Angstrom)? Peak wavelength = 6549.5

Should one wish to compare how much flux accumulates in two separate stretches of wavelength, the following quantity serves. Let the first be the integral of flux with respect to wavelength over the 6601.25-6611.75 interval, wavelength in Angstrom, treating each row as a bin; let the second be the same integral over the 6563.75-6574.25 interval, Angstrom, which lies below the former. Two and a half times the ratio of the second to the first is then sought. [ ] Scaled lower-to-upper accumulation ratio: 2.49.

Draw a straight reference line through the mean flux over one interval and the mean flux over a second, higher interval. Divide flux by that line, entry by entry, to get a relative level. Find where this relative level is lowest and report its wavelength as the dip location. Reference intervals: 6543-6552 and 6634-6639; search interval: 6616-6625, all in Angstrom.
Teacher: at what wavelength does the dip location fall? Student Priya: 6617.0 Angstrom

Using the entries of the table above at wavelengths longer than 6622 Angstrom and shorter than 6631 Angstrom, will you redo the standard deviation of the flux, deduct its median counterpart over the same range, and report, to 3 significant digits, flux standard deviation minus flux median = -13.3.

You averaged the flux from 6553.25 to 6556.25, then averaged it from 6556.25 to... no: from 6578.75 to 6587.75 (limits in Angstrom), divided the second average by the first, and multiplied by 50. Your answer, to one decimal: 49.0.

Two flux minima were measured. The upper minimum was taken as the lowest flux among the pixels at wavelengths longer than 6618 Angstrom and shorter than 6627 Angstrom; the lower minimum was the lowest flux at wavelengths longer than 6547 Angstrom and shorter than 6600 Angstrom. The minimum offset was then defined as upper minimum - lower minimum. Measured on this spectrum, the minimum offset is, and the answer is 1.9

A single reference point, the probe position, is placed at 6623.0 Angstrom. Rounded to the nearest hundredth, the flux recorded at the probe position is 14.91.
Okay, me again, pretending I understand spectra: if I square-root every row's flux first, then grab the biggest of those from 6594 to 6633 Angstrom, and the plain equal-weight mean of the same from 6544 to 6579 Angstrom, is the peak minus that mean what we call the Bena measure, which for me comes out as 0.34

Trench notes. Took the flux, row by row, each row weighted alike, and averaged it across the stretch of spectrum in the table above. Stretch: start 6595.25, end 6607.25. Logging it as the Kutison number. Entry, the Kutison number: 13.0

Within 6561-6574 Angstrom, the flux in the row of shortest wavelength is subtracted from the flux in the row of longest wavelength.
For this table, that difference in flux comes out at -3.2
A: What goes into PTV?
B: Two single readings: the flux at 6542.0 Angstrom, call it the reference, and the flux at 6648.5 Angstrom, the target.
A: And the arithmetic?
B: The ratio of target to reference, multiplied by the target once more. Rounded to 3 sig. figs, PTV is 10.0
